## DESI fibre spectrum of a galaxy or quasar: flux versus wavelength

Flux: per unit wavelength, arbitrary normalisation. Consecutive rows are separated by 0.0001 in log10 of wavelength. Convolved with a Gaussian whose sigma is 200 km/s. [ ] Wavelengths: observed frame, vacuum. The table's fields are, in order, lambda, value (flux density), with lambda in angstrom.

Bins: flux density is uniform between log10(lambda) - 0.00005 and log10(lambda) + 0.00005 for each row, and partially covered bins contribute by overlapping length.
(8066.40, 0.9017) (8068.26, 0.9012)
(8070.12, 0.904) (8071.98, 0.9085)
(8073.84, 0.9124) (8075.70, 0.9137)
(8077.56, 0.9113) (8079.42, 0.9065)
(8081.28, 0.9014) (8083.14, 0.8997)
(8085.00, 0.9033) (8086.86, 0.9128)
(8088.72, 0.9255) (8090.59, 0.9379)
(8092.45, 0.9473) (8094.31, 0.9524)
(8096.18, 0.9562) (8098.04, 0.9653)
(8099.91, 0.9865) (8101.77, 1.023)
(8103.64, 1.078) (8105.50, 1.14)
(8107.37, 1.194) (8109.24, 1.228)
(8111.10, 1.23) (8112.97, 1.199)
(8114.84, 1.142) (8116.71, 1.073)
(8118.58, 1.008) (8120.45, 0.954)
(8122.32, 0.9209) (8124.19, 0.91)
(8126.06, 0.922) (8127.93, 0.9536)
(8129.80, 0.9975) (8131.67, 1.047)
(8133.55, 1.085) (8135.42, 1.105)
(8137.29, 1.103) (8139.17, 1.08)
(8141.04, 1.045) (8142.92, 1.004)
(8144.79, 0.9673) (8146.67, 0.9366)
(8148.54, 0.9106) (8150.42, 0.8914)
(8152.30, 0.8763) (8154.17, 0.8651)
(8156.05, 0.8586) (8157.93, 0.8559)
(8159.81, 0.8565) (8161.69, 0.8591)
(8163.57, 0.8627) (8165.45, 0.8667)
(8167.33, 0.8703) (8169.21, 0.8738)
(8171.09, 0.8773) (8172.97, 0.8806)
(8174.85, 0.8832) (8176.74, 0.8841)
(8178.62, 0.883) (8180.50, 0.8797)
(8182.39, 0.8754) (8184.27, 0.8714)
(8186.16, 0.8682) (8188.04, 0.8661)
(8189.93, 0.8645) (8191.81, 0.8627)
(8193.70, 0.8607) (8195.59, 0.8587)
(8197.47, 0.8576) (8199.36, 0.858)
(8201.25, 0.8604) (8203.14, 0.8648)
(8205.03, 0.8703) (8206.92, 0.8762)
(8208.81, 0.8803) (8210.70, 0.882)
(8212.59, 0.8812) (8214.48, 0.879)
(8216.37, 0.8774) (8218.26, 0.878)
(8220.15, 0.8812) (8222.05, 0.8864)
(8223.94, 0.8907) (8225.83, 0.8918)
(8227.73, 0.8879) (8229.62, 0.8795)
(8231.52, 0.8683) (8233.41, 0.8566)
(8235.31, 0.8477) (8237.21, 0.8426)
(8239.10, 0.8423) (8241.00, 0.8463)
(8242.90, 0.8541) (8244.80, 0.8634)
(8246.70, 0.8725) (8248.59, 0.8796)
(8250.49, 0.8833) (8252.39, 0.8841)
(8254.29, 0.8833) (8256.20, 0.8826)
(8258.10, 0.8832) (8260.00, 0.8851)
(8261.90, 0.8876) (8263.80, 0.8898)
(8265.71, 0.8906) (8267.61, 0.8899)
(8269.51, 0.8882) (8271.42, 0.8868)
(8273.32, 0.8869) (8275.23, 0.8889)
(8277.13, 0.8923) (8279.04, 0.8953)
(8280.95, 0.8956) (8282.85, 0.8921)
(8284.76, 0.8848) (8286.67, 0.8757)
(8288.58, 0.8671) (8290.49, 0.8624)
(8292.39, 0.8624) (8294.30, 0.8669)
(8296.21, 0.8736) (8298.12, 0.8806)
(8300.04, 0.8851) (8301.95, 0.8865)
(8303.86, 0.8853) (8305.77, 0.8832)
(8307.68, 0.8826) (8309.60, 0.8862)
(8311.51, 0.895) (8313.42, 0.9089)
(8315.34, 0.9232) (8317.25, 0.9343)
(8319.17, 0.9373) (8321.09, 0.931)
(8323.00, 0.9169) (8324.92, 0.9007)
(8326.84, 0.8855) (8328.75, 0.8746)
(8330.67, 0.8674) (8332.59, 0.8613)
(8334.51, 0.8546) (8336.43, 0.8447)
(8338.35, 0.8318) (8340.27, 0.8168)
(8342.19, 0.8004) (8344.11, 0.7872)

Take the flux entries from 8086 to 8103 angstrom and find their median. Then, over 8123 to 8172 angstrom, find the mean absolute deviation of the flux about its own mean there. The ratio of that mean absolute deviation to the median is 0.078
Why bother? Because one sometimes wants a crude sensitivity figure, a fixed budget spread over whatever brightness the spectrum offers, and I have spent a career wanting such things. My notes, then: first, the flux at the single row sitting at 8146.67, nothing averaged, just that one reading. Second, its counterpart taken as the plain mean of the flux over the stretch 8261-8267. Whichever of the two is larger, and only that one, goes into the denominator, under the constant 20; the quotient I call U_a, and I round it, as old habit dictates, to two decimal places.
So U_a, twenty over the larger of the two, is 21.35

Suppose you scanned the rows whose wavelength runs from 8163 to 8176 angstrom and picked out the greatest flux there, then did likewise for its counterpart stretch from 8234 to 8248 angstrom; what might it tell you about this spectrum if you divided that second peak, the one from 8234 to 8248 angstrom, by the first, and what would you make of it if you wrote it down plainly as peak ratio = 0.99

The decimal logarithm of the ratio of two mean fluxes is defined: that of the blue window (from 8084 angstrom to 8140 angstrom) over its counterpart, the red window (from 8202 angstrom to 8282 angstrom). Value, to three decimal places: 0.069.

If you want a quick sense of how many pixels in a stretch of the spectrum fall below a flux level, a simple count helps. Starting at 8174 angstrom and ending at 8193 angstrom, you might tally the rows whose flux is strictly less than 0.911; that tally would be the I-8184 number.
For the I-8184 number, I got 10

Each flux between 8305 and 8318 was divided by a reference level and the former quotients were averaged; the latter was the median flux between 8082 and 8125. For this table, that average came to 0.93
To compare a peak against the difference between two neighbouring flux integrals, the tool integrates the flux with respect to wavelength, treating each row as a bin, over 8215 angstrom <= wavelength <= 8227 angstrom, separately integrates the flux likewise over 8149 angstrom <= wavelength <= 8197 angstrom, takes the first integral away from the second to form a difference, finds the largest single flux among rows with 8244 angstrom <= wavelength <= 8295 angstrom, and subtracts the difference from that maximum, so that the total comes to -30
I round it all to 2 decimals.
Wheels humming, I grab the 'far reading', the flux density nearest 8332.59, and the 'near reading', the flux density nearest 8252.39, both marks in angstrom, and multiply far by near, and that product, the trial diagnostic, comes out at 0.76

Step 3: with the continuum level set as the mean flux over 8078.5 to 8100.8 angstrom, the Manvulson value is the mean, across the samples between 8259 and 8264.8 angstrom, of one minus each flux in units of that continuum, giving 0.049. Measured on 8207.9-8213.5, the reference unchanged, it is 0.055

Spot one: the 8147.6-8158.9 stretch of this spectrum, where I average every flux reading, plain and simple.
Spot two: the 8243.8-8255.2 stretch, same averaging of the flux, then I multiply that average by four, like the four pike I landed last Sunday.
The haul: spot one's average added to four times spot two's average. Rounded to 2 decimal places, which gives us 4.39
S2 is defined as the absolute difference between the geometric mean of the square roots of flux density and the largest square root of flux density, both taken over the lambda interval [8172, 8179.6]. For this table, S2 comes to 0.0007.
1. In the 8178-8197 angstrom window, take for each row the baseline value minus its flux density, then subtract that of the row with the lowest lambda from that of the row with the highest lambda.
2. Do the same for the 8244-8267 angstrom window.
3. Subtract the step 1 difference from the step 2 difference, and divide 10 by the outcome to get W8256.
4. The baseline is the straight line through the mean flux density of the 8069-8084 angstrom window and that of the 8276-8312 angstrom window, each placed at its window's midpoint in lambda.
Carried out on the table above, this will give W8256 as -192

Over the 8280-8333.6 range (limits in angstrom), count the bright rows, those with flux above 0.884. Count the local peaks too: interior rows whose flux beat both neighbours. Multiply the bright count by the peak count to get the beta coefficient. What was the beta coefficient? 32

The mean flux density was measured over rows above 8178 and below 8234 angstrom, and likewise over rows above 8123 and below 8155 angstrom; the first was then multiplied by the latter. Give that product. 0.858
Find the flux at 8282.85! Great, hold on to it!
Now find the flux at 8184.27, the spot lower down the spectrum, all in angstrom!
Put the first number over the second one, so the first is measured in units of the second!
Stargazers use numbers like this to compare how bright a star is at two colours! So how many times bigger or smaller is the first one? 1.02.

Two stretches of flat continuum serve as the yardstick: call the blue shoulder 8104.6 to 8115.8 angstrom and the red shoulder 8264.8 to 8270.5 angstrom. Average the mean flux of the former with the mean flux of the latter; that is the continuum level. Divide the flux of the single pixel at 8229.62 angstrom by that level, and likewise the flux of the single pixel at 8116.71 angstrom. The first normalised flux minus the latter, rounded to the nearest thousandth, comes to -0.186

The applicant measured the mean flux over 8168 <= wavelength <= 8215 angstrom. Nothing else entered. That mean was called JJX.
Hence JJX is 0.872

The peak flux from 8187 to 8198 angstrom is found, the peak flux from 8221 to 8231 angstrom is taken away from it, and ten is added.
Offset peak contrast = 10.0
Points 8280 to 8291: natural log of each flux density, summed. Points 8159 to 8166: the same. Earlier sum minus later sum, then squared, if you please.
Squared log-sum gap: 0.030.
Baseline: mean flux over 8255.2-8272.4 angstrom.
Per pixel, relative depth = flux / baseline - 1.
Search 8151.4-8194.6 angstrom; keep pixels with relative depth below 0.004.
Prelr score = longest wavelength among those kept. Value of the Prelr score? 8193.70 angstrom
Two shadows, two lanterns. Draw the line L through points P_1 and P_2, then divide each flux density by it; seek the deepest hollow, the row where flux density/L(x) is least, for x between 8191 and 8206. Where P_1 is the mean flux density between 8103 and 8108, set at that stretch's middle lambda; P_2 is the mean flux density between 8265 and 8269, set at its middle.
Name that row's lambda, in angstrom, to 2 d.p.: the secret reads 8191.81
